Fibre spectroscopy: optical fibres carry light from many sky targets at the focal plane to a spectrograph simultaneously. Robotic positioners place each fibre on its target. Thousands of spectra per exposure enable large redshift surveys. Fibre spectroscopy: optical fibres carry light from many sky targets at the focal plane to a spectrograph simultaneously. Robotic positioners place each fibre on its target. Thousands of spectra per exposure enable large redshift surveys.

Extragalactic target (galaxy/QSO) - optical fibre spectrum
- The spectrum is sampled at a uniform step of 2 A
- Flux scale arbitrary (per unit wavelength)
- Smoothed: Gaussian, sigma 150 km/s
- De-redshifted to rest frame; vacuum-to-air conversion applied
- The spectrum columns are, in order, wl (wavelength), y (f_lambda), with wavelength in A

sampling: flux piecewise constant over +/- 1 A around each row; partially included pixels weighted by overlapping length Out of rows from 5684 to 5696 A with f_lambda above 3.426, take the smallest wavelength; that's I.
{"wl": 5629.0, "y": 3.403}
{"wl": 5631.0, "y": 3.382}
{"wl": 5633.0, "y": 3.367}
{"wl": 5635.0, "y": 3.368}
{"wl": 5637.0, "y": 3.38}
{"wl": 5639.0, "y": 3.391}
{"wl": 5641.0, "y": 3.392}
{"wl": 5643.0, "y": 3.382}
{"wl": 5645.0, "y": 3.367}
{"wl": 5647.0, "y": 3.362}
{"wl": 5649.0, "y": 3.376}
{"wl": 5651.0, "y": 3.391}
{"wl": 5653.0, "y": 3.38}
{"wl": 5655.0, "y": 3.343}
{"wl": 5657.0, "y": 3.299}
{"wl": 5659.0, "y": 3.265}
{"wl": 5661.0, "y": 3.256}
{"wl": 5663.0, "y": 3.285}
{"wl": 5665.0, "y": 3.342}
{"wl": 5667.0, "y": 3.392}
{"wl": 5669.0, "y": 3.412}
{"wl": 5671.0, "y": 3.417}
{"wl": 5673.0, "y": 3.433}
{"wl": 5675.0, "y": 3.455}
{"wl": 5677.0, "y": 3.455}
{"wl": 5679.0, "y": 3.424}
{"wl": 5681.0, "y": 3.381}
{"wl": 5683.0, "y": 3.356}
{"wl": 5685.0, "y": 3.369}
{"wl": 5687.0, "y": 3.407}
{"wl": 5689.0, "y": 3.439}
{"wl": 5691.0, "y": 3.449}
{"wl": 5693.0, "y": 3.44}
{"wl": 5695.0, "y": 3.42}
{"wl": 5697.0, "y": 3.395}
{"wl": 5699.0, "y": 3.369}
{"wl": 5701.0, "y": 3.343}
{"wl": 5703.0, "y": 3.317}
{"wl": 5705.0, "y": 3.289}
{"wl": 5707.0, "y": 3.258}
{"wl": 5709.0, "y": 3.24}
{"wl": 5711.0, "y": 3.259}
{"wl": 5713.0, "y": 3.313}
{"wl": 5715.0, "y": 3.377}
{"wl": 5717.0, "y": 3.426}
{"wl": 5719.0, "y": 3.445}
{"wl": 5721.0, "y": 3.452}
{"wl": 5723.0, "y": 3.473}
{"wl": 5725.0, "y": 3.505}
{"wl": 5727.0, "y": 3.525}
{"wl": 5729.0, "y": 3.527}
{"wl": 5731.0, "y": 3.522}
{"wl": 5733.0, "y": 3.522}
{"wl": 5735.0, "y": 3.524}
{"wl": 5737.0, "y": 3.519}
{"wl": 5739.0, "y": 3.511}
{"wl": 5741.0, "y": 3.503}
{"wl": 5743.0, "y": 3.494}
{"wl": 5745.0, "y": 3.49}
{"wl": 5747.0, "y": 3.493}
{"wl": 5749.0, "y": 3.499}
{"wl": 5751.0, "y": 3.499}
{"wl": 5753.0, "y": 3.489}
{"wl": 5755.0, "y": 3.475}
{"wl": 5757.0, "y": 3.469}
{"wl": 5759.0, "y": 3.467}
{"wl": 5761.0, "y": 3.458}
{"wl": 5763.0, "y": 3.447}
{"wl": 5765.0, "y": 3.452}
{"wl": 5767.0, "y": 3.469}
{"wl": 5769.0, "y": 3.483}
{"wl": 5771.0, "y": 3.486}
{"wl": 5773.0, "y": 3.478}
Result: 5689.0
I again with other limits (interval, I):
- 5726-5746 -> 5727.0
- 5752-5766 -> 5753.0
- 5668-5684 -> 5673.0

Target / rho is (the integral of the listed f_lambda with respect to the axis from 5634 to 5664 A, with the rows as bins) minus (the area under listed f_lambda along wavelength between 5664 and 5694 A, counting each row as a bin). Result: -2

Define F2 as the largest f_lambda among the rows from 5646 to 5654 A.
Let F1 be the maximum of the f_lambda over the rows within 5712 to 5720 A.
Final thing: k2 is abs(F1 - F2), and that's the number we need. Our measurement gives 0.05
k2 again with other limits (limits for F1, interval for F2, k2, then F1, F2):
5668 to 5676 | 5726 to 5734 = 0.07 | 3.455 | 3.527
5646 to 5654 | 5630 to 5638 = 0.01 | 3.391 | 3.382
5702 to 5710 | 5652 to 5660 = 0.06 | 3.317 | 3.38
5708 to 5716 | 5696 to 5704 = 0.02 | 3.377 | 3.395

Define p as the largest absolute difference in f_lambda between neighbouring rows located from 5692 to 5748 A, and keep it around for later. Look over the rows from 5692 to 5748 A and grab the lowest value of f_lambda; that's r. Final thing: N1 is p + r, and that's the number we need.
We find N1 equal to 3.30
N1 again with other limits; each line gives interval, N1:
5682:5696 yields 3.39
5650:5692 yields 3.31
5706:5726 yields 3.30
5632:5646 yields 3.38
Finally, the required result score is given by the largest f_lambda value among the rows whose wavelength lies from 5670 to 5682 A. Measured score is 3.455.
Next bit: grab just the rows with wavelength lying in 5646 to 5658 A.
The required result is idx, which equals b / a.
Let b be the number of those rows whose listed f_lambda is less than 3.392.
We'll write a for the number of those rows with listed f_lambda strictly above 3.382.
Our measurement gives 6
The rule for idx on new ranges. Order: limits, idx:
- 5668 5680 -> 0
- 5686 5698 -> 0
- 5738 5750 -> 0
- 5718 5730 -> 0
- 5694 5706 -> 2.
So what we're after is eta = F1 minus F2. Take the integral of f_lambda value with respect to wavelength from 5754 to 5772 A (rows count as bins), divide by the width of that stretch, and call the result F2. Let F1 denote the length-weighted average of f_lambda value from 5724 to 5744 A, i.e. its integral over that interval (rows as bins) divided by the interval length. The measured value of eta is 0.05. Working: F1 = 3.52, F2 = 3.47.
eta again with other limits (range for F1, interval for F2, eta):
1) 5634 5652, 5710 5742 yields -0.08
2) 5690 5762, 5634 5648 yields 0.06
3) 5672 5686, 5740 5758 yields -0.08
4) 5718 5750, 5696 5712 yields 0.19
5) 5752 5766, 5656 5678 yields 0.10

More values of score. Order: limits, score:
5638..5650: 3.392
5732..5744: 3.524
